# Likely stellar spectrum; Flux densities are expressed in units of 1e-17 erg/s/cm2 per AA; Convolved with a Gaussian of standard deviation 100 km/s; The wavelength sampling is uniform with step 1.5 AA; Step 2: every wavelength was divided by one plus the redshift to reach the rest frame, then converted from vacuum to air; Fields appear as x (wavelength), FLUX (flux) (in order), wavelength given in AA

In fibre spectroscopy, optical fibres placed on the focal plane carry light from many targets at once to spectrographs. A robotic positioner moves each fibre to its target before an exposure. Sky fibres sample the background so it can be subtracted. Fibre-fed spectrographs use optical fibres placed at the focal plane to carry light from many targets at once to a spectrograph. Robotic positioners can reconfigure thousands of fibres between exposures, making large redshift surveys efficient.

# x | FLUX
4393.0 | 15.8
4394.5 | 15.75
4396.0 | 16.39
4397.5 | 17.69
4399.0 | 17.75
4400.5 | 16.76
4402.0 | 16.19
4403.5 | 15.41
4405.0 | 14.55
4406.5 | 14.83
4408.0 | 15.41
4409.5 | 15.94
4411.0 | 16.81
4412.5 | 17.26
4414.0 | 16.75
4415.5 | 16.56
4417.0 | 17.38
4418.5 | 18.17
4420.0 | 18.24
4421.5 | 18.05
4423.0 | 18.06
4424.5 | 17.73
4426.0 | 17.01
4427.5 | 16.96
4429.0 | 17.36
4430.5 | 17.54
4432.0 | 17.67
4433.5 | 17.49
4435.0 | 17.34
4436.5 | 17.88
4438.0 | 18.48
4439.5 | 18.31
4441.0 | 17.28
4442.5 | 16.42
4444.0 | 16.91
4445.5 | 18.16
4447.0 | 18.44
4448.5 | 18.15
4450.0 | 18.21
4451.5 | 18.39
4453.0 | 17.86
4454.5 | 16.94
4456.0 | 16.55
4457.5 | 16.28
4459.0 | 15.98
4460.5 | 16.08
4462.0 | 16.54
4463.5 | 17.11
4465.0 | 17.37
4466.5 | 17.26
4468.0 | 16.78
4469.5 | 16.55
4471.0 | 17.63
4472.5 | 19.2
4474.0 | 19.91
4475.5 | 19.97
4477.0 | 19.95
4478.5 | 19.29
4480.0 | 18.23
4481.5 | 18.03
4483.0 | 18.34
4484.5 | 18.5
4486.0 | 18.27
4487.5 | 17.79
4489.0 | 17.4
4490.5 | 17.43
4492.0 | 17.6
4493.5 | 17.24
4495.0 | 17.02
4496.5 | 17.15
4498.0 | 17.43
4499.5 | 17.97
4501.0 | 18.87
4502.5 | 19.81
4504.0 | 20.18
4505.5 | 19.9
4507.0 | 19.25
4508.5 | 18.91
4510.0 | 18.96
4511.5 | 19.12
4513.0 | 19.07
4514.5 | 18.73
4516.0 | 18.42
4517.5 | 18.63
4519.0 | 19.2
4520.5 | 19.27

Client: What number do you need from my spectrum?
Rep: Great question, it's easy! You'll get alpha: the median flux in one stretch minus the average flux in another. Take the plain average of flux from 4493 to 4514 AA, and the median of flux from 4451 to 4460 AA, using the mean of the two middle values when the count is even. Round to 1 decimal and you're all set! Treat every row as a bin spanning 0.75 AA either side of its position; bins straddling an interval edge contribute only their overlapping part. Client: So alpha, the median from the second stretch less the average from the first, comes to -1.9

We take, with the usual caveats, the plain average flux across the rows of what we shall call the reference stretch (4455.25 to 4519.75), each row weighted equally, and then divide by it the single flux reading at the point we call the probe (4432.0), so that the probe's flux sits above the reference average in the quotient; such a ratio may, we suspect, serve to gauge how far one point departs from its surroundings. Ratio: 0.97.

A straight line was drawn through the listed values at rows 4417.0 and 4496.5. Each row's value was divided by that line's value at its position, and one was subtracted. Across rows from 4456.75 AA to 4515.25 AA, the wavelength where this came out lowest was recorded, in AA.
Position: 4459.0 AA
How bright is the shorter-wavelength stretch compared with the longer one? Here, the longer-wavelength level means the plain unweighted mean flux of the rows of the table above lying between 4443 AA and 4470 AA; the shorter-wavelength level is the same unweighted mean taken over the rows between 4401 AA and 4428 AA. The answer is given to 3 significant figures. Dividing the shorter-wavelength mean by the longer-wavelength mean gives 0.973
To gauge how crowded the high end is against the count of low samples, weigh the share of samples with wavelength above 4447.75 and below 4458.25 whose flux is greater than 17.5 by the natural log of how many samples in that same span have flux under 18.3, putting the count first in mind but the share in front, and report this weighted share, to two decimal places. 1.02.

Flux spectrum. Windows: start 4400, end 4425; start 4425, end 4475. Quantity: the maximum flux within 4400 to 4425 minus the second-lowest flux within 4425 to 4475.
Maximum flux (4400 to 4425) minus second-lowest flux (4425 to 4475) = 2.2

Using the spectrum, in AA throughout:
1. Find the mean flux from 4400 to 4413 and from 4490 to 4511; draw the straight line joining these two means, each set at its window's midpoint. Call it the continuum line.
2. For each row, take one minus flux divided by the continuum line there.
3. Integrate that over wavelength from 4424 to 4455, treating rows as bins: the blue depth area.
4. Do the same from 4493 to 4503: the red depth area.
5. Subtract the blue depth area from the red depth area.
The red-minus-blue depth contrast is 1.9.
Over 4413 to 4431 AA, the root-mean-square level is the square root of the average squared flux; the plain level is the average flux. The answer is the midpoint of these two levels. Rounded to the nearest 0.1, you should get 17.5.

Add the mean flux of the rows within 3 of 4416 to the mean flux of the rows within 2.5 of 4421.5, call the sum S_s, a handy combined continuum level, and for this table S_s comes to 35.3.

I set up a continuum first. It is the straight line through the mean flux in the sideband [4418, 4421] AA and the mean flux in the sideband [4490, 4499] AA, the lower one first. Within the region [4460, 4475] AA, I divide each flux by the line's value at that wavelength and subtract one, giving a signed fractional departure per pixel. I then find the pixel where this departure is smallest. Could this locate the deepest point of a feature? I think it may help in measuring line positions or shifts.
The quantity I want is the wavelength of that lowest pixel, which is 4460.5 AA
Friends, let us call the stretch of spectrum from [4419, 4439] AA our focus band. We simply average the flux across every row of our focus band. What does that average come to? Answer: 17.7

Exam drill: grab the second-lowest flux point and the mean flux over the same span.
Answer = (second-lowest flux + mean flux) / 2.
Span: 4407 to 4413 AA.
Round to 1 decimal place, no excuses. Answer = 16.1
